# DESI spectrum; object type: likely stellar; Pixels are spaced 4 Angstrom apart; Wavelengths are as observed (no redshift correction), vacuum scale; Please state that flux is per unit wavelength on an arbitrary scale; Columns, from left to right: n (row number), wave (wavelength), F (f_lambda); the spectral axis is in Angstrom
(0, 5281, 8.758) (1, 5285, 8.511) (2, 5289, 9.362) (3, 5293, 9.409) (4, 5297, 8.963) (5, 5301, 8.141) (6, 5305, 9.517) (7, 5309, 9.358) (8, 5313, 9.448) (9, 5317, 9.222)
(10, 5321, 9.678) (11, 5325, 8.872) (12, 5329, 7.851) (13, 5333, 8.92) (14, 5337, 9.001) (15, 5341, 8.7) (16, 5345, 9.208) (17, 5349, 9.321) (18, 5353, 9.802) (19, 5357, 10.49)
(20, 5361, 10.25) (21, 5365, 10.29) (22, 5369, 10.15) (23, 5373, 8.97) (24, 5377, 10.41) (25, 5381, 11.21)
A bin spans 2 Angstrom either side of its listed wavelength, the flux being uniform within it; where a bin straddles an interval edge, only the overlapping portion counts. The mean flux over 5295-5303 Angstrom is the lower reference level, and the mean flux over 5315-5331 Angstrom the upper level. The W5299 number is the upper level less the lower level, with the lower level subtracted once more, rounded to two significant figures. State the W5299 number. -8.2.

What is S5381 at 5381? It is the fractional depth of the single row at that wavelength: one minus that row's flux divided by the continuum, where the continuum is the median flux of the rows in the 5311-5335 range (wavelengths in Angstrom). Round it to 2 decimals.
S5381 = -0.24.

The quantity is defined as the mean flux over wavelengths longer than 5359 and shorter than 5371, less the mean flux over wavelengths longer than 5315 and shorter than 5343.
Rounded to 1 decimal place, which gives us 1.3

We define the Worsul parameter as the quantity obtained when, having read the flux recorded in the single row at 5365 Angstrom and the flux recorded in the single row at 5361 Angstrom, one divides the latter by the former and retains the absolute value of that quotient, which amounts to 1.00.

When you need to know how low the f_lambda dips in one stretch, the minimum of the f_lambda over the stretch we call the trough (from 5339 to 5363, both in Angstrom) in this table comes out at 8.7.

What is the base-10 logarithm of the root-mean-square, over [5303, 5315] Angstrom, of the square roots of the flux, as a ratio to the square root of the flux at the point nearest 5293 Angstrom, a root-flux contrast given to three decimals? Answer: 0.001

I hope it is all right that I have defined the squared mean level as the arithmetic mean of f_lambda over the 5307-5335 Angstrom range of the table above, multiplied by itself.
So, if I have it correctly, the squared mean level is 81.9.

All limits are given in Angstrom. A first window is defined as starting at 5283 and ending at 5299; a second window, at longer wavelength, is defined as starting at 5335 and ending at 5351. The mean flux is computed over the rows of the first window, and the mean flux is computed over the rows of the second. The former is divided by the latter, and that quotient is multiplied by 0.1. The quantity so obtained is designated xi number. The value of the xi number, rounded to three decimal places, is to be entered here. 0.100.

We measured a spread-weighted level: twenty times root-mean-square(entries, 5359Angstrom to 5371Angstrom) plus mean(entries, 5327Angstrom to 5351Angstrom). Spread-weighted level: 213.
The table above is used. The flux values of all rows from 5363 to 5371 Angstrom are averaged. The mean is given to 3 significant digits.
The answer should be 10.2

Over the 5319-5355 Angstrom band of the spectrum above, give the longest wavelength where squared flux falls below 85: 5345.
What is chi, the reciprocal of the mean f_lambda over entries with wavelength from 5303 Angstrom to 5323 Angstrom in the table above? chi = 0.106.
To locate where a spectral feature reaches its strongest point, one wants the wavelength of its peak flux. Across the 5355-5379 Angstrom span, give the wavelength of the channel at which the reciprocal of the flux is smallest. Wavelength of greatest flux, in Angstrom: 5357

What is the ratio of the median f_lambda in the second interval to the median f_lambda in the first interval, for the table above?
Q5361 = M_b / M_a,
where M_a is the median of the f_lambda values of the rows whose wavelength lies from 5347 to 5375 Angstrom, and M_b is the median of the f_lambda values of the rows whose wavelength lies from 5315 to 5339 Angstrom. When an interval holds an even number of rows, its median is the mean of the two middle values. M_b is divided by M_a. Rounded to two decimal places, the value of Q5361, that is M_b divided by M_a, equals 0.88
